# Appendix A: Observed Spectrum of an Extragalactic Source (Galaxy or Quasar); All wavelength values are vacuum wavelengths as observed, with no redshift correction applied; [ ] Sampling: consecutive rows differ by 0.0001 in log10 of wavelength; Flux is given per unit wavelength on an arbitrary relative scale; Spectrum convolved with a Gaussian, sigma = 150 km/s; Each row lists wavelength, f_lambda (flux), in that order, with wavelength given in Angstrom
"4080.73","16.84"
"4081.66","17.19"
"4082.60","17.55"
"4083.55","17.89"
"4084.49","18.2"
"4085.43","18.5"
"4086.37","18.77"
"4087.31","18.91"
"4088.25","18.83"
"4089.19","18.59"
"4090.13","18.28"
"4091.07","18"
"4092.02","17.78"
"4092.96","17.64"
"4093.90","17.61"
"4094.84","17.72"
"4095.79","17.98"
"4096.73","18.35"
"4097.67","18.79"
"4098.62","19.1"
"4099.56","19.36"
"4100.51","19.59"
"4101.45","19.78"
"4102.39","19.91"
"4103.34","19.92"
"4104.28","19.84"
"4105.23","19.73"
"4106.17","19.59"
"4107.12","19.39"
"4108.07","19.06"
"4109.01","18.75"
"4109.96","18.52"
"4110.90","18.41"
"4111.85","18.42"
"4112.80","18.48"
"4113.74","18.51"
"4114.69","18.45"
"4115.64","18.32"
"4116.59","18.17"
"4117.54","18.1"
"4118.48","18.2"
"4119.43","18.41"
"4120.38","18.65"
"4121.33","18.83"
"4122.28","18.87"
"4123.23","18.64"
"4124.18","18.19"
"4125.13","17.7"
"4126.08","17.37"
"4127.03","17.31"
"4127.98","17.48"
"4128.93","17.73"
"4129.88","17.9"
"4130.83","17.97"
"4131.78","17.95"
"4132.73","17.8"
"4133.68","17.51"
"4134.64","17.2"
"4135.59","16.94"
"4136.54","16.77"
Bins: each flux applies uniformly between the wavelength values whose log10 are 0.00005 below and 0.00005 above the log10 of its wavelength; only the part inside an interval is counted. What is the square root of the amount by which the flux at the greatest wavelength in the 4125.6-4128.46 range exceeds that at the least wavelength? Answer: 0.33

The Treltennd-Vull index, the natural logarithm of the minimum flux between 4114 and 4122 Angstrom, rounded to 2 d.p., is 2.90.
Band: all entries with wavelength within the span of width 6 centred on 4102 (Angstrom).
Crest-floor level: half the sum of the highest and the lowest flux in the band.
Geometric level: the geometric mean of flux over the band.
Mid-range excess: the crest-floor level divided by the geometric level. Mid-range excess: 1.00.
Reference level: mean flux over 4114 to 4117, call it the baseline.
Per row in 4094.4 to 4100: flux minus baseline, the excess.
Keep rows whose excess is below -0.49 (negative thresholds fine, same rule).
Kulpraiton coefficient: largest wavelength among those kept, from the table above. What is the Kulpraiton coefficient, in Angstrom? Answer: 4094.84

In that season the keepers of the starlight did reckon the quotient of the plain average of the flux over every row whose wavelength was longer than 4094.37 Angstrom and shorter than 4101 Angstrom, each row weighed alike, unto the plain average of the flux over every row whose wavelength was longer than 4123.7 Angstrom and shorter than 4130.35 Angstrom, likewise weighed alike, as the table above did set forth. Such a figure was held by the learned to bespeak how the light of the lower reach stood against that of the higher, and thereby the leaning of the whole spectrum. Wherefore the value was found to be 1.06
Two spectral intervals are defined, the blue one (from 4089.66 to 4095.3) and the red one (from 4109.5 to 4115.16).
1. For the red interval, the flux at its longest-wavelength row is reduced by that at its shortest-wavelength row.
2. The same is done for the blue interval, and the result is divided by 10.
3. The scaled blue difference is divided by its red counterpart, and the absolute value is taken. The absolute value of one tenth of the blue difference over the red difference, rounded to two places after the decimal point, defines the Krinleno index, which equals 0.80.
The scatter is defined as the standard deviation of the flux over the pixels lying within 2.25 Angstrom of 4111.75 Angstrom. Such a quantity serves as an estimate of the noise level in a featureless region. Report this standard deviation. 0.05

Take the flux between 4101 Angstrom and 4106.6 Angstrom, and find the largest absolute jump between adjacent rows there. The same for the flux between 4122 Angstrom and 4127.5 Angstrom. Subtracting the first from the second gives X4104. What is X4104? 0.35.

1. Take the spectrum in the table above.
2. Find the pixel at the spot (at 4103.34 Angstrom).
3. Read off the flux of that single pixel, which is 19.92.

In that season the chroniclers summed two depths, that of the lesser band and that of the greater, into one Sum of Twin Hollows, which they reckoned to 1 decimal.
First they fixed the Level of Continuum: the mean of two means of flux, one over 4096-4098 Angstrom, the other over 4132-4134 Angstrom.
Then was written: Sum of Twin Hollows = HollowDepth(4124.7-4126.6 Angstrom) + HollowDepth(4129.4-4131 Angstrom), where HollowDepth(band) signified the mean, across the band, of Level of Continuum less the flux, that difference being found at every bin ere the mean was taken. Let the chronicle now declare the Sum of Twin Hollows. 0.8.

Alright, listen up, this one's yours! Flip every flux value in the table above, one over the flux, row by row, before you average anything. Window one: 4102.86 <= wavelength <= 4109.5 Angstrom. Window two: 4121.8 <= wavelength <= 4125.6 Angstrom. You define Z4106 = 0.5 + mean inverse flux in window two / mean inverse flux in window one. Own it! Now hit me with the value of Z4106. 1.56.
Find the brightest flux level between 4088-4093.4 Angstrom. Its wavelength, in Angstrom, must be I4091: 4088.25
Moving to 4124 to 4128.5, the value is 4124.18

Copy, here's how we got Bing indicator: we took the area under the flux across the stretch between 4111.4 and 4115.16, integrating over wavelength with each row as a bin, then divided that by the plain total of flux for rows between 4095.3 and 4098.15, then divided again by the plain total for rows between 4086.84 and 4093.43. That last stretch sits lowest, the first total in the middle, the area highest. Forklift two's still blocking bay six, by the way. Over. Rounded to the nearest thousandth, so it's 0.010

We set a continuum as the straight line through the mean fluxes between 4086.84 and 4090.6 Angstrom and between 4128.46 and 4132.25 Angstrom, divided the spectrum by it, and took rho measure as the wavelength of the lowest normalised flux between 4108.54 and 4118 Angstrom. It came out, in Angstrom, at 4117.54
